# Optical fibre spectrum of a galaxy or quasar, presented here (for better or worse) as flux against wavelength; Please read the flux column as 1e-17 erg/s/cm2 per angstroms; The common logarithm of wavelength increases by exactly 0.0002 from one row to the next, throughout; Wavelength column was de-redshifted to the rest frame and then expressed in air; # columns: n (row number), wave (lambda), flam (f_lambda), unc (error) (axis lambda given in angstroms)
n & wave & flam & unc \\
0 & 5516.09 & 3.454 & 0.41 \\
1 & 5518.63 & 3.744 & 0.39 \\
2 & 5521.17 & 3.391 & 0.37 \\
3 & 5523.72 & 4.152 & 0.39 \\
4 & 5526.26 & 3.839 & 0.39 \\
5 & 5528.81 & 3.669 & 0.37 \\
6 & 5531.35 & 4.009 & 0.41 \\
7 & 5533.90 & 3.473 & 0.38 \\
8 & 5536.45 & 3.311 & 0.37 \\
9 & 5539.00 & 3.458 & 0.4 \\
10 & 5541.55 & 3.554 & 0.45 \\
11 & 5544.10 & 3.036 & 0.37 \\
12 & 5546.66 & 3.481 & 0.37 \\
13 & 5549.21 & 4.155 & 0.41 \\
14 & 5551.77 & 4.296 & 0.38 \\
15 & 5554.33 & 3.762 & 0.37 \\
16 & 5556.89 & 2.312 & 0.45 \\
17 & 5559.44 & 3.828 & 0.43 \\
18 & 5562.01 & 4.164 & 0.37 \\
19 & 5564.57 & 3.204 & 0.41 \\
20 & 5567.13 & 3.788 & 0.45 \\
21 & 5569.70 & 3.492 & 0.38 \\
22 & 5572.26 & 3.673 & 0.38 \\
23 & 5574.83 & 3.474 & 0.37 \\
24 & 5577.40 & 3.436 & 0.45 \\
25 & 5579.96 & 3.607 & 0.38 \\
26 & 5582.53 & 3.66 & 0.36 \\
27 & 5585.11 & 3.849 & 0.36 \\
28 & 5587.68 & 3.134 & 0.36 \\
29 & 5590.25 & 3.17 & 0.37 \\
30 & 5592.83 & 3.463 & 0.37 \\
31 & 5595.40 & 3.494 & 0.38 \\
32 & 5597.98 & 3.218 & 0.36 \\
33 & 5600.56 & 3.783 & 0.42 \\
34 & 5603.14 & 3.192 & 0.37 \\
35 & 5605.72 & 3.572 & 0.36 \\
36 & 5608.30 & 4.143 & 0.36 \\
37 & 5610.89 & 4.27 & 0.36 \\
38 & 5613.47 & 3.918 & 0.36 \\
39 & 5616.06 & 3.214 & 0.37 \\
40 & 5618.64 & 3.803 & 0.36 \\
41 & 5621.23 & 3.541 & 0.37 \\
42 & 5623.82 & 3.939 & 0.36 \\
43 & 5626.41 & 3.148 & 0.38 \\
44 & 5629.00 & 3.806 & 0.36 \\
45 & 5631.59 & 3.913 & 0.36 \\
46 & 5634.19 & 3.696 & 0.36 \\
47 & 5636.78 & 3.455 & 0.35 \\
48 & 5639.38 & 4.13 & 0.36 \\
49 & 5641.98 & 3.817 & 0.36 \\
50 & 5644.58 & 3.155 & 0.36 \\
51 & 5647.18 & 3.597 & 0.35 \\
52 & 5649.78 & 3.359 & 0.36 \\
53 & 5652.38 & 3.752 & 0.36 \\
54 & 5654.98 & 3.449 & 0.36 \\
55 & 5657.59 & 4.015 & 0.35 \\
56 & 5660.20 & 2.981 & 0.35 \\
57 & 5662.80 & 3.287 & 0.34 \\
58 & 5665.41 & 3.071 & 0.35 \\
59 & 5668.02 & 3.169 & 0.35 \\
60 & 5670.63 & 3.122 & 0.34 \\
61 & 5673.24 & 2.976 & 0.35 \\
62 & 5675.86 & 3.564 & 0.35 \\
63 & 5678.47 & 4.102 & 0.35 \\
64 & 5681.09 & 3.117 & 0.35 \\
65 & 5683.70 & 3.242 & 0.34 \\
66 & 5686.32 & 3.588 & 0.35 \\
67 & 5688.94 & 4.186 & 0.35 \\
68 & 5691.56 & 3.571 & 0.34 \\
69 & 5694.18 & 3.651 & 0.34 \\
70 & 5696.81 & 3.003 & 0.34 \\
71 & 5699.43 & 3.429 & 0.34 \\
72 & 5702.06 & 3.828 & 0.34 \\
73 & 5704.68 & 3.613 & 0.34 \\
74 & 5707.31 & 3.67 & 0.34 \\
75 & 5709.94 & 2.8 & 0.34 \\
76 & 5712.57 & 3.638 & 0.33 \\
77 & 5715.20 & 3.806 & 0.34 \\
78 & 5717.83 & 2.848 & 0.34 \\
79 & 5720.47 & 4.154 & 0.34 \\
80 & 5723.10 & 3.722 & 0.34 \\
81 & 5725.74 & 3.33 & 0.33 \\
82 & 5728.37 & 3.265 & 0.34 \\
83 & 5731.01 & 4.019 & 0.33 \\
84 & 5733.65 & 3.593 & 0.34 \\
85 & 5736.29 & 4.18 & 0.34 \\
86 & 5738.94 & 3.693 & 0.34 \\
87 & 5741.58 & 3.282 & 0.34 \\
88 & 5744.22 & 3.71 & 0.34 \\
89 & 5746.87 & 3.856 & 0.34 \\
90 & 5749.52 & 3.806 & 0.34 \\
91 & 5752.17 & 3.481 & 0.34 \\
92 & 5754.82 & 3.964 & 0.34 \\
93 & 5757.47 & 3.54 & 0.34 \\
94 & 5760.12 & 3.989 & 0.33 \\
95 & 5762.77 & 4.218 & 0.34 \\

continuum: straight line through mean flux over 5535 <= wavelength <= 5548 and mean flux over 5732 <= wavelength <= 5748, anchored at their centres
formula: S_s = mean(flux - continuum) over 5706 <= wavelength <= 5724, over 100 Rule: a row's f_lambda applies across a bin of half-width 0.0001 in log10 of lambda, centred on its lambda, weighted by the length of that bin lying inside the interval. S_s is -0.0016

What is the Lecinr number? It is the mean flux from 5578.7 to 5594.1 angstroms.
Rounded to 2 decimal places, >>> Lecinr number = 3.48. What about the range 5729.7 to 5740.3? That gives 3.87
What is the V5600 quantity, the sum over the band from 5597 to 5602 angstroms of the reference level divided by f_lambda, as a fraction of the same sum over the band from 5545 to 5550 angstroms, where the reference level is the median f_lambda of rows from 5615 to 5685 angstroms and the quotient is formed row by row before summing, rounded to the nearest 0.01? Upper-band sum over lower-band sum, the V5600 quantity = 1.09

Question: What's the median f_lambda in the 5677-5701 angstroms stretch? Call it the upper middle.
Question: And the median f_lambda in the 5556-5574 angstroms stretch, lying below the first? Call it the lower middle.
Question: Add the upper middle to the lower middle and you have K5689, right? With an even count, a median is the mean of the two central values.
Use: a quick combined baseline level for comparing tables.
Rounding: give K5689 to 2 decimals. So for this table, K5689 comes 7.24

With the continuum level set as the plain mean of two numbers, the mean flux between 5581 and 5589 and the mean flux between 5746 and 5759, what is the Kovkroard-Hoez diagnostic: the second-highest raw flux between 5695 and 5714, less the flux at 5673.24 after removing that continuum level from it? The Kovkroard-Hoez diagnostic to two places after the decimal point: 4.33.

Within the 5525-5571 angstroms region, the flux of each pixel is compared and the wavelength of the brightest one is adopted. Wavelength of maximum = 5551.77 angstroms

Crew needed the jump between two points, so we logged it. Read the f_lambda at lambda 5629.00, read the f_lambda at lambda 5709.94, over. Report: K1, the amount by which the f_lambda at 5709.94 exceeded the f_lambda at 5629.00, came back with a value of -1.01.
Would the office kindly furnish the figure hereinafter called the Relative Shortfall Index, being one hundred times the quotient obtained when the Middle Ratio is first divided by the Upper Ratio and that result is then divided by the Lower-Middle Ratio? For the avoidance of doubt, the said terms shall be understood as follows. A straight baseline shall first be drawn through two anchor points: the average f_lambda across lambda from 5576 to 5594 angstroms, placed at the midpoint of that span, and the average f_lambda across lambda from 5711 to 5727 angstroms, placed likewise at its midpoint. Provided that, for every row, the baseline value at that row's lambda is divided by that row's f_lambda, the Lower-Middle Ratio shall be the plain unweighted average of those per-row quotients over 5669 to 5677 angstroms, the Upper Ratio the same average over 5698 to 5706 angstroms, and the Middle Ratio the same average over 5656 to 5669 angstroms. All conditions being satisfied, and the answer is 99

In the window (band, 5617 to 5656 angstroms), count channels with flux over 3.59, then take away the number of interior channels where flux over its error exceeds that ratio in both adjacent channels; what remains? 4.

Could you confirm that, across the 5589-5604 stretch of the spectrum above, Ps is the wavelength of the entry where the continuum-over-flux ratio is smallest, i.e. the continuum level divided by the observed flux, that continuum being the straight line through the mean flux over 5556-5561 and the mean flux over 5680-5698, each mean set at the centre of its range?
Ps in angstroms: 5600.56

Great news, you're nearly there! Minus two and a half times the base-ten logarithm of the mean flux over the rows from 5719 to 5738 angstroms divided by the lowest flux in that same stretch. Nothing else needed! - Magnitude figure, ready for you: -0.15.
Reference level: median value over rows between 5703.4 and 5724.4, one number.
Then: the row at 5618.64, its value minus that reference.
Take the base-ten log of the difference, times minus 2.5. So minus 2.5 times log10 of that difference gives 2.1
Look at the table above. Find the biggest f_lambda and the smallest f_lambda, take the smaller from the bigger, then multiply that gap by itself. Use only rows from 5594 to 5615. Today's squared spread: 1.2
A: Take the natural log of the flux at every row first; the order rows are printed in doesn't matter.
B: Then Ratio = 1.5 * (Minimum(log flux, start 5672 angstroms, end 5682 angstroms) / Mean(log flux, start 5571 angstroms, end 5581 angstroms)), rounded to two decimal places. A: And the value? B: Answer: 1.29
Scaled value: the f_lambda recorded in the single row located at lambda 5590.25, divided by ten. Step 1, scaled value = 0.317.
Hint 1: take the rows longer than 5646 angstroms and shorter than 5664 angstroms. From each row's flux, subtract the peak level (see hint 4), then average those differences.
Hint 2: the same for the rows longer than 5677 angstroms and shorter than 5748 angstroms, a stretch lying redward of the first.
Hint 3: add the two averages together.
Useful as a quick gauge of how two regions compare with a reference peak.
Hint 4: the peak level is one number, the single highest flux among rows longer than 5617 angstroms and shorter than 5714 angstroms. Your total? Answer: -1.29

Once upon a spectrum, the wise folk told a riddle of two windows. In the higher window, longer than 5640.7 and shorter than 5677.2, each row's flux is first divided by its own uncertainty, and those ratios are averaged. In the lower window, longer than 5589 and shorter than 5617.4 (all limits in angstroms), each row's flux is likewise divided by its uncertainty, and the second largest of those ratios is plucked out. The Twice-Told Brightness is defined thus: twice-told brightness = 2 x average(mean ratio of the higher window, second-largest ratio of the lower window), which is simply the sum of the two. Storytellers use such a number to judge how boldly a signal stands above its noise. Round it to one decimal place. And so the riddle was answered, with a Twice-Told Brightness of 21.1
